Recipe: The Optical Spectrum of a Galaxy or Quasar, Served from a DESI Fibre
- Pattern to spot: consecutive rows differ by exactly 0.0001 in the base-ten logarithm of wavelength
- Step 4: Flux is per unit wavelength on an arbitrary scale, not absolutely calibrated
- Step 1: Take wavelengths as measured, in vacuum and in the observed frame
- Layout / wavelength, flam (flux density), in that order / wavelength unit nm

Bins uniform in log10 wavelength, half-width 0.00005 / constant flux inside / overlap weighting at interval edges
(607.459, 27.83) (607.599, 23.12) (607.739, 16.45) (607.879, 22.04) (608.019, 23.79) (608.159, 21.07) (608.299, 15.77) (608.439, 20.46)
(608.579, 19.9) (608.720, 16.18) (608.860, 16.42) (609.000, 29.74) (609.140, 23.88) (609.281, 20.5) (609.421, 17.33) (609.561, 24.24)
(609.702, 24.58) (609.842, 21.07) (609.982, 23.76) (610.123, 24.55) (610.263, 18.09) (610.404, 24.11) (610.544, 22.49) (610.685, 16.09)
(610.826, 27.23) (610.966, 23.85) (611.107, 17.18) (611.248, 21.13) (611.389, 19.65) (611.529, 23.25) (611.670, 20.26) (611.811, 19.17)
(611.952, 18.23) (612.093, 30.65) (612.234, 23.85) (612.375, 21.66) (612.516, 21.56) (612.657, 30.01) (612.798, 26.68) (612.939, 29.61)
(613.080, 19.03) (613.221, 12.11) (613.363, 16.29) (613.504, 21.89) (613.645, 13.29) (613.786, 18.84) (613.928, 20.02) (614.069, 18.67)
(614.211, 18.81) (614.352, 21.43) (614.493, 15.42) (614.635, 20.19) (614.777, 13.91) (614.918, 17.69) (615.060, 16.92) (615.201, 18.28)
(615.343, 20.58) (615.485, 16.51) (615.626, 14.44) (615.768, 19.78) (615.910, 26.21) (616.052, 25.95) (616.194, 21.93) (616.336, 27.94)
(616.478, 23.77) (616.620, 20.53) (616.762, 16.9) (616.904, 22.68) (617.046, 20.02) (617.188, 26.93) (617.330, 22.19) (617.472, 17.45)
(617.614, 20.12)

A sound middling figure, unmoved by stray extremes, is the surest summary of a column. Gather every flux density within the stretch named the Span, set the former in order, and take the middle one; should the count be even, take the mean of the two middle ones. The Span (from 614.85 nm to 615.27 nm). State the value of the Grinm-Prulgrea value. 18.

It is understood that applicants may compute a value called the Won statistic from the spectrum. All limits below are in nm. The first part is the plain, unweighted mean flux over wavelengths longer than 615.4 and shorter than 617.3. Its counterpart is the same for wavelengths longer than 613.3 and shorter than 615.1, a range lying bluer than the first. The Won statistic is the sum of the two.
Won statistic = 39.8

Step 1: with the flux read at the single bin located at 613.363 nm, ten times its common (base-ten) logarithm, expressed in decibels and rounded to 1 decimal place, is 12.1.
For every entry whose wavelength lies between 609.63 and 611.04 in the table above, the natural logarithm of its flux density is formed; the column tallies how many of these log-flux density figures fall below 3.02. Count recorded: 2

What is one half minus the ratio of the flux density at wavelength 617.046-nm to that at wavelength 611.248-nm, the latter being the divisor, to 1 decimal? -0.4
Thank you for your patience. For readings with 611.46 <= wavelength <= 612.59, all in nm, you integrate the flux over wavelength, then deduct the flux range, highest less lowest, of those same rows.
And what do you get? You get 12.8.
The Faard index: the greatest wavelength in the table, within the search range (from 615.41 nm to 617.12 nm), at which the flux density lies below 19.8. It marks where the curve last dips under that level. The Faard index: 616.762 nm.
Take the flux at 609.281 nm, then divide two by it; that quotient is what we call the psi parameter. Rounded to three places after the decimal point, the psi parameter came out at 0.098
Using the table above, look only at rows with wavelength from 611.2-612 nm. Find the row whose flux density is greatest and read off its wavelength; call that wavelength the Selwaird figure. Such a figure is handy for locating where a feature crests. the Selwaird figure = 611.529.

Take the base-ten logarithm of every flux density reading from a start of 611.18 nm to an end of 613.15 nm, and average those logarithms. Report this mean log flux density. 1.36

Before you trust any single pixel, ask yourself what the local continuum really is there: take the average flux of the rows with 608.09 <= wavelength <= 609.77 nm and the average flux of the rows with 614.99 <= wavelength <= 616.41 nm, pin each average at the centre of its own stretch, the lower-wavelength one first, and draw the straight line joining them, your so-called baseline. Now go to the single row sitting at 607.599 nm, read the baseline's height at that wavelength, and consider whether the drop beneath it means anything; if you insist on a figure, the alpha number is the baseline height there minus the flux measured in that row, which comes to -2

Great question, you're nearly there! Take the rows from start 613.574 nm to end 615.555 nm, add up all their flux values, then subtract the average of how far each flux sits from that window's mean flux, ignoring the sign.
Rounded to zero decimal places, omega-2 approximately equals 249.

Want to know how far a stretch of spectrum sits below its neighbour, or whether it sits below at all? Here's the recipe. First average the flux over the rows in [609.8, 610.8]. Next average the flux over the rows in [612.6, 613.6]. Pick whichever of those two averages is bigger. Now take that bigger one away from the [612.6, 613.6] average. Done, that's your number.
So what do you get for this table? 0.00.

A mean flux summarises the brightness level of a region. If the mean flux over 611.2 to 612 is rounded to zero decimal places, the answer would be 20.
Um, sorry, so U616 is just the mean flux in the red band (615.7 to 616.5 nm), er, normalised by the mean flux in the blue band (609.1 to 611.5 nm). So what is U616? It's 1.12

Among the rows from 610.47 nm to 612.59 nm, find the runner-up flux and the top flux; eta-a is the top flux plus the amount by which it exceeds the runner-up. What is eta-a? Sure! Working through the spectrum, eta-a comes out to 34.1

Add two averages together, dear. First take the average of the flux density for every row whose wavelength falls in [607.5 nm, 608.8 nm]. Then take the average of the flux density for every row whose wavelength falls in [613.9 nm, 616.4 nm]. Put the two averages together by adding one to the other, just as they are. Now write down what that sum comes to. 40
